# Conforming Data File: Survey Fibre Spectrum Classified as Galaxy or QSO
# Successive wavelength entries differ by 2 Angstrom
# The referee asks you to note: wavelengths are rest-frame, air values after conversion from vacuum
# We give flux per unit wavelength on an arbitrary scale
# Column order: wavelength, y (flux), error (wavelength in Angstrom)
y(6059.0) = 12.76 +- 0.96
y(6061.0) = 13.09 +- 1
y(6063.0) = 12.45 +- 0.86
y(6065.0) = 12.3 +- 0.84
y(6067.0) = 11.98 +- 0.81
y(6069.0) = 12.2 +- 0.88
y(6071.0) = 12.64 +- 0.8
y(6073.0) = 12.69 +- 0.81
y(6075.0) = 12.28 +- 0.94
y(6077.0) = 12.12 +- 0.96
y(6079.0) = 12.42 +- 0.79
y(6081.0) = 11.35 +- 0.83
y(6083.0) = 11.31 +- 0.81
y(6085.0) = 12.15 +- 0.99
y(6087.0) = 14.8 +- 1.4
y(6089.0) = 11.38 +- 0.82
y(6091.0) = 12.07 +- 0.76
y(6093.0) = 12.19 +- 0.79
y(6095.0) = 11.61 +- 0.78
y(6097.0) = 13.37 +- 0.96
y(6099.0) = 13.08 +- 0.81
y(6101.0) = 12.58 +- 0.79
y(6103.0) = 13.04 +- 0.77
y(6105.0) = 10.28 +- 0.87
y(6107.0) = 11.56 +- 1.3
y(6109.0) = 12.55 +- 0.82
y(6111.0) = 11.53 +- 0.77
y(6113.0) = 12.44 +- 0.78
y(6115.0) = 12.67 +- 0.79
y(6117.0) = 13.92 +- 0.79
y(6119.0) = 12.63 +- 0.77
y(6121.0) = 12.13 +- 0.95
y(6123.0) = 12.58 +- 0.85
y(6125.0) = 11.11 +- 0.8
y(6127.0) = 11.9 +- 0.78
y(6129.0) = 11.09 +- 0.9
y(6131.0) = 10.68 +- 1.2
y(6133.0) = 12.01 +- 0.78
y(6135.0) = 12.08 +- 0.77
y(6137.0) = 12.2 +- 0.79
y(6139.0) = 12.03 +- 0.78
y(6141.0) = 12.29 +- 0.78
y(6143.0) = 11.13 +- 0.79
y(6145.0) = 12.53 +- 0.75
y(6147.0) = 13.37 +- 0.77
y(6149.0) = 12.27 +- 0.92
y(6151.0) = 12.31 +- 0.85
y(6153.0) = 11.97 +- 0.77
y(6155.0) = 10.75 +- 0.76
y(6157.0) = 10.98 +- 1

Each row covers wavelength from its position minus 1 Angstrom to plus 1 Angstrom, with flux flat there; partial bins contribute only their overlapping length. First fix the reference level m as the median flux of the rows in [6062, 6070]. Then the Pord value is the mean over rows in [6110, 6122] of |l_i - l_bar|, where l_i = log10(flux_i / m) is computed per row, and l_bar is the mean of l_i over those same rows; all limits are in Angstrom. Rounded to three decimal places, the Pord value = 0.018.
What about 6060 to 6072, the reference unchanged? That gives 0.010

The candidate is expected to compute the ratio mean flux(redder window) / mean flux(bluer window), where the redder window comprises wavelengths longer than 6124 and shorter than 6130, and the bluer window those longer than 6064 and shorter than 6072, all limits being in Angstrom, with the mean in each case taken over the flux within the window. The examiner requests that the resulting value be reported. 0.93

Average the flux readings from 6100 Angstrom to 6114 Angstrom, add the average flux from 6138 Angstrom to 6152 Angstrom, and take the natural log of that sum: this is 3.189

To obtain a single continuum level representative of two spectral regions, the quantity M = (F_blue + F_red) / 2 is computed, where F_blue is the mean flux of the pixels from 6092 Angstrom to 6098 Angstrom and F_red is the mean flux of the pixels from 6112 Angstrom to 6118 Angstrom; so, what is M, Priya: 12.7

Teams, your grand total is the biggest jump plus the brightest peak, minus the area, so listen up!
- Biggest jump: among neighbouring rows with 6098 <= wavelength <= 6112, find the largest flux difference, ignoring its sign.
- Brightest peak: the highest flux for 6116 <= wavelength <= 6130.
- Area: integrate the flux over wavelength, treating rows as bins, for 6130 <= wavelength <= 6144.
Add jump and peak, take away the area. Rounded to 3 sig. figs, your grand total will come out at -148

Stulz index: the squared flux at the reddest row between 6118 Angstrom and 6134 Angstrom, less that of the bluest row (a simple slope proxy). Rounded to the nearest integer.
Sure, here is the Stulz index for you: -15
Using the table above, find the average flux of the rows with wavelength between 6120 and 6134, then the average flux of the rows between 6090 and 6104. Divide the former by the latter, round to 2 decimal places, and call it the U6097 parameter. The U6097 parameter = 0.93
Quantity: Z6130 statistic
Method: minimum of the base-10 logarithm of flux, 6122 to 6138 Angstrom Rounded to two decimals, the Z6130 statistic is 1.03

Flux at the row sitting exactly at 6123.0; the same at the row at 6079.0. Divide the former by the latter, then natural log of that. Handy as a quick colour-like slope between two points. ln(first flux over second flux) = 0.01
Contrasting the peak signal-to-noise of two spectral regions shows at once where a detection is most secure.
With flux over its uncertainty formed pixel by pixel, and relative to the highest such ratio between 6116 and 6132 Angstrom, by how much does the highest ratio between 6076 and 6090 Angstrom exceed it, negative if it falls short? -1.9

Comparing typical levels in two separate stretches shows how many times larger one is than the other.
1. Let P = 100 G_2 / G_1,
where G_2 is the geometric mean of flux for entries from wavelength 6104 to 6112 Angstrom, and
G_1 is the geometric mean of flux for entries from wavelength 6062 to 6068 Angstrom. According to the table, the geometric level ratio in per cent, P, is 94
